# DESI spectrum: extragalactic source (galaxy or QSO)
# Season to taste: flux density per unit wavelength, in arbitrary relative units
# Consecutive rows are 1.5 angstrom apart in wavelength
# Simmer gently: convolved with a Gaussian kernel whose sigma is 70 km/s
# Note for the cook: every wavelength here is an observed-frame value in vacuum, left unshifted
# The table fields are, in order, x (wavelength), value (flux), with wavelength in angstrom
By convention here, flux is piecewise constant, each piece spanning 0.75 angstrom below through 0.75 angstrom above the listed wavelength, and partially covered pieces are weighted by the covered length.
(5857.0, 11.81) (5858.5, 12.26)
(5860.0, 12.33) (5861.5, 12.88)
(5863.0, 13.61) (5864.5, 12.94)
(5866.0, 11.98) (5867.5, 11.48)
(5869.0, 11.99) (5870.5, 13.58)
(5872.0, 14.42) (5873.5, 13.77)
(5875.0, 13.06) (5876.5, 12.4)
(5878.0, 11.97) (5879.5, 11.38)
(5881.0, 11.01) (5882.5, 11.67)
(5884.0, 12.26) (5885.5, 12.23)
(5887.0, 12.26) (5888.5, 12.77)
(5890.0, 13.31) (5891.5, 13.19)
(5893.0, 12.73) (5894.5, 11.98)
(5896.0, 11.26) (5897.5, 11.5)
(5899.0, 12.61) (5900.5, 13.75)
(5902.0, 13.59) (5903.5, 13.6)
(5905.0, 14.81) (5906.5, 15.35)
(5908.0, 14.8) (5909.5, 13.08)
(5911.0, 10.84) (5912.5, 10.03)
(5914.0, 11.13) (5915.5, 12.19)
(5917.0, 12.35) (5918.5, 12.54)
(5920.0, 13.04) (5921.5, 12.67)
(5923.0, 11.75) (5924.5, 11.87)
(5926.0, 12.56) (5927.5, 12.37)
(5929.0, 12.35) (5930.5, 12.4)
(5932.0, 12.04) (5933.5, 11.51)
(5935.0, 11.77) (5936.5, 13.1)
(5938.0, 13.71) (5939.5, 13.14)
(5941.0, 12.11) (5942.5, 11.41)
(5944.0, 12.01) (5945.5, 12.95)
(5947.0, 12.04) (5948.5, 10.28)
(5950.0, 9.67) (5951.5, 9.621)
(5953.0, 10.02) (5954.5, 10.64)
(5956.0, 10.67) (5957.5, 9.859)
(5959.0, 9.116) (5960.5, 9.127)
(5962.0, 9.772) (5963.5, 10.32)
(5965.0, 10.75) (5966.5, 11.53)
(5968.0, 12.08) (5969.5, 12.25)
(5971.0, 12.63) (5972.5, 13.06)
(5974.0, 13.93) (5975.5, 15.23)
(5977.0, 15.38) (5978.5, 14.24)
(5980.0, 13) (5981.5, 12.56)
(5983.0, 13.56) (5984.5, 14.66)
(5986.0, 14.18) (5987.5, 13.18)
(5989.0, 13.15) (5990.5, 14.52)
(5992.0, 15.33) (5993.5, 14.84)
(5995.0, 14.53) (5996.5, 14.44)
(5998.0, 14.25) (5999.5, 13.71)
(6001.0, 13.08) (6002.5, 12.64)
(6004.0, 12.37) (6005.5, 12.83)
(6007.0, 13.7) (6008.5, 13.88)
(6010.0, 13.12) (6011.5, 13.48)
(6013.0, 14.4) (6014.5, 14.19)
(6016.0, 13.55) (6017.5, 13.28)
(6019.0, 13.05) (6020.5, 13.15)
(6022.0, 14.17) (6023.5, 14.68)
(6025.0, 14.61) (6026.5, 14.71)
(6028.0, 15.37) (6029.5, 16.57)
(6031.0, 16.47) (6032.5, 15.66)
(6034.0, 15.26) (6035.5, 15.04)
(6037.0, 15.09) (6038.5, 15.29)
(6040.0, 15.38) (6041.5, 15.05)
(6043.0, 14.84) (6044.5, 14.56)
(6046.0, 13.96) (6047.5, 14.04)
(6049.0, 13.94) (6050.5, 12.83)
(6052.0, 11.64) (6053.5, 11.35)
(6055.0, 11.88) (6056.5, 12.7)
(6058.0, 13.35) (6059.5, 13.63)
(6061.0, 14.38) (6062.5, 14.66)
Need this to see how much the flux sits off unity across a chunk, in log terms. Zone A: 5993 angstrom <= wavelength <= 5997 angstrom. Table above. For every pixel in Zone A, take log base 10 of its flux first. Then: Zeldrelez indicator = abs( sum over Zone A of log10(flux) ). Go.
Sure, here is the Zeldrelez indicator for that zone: 3.5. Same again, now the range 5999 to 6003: 3.4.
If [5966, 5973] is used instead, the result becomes 5.4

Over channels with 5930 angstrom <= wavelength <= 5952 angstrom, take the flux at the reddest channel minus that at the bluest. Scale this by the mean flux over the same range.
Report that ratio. -0.23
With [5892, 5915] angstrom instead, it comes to -0.13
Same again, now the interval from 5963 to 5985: 0.33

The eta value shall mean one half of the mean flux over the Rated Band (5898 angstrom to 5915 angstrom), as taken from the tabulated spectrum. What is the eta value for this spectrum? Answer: 6.5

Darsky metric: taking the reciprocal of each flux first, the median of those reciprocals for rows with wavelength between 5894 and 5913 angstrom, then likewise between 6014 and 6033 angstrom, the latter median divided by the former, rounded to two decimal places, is 0.90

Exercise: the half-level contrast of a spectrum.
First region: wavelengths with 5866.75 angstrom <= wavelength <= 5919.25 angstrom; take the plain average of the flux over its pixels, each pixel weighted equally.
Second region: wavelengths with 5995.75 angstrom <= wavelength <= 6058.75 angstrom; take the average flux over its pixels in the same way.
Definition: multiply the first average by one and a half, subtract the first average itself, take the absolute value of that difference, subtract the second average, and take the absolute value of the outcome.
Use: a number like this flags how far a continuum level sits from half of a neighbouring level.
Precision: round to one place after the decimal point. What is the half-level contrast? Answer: 7.7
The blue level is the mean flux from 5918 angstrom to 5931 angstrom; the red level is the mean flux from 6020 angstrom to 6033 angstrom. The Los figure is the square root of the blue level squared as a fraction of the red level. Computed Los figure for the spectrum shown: 3.2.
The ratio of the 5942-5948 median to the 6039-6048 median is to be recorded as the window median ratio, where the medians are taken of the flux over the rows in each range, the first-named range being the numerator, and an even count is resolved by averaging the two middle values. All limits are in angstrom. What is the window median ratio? 0.82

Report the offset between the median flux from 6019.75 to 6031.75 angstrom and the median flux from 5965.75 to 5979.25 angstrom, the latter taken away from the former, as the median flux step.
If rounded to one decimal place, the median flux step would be 1.6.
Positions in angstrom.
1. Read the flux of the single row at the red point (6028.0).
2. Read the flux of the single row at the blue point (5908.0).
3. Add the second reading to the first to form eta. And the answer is 30.2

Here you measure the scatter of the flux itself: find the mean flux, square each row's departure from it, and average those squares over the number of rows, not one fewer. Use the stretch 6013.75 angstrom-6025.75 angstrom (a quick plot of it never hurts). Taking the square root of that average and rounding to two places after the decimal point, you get 0.62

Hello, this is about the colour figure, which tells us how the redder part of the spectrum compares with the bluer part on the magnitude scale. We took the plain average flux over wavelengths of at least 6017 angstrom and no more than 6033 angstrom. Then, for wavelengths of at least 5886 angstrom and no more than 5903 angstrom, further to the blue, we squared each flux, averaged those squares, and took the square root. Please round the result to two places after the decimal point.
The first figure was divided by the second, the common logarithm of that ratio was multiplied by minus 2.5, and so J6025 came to -0.16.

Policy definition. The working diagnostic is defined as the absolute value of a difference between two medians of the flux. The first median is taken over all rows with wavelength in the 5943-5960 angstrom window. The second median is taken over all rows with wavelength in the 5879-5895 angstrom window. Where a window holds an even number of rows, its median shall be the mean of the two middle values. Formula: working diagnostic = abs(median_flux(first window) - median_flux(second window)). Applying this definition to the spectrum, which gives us 2.0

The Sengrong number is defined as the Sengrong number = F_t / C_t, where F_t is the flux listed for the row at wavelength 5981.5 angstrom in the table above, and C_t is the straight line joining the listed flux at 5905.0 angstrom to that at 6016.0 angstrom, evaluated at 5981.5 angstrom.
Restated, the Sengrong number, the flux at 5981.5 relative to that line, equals 0.90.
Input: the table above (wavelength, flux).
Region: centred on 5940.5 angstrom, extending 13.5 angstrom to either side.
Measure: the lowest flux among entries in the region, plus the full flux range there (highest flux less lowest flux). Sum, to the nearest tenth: 13.7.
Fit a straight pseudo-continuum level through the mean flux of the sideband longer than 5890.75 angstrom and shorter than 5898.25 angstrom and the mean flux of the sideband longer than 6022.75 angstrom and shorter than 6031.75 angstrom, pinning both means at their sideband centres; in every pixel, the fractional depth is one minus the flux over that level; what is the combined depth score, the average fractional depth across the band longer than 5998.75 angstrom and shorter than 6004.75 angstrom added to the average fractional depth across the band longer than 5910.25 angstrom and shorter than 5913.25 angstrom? 0.29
